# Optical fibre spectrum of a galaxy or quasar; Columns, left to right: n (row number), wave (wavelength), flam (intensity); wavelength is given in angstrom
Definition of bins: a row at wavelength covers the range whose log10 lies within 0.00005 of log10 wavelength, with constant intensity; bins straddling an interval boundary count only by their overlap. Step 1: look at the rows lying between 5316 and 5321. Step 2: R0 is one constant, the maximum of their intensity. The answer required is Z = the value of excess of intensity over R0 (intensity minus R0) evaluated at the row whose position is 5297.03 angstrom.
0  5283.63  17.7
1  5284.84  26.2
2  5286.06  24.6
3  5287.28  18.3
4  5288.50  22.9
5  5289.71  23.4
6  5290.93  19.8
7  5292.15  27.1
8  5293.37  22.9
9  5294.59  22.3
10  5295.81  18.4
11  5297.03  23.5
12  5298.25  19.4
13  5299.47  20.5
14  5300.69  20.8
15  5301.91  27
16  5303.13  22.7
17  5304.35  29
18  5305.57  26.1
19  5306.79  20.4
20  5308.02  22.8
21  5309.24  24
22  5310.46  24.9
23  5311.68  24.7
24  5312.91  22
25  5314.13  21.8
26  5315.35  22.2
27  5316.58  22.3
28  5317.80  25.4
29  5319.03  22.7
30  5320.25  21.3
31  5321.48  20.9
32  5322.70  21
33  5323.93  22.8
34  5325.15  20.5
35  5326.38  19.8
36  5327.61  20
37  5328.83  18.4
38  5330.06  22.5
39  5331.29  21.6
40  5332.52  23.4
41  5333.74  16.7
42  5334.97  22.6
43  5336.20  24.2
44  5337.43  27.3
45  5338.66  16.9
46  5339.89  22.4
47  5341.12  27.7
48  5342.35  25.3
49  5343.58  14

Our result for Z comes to -2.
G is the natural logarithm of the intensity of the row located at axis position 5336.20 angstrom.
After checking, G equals 3.19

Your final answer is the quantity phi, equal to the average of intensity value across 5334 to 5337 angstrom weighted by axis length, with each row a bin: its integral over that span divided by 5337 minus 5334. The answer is 23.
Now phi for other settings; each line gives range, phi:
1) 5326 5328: 20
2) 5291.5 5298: 23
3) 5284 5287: 24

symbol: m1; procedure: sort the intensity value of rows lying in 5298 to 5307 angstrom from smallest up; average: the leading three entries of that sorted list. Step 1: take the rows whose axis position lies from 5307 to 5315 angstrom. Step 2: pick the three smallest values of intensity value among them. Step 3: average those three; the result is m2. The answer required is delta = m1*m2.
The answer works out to 446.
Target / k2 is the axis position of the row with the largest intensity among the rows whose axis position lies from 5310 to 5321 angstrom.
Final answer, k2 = 5317.80 angstrom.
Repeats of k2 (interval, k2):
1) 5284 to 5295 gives 5292.15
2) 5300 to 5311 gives 5304.35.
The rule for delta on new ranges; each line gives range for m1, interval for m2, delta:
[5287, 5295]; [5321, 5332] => 391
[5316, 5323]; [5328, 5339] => 365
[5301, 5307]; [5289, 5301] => 443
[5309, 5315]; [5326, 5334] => 414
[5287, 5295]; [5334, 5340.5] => 415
